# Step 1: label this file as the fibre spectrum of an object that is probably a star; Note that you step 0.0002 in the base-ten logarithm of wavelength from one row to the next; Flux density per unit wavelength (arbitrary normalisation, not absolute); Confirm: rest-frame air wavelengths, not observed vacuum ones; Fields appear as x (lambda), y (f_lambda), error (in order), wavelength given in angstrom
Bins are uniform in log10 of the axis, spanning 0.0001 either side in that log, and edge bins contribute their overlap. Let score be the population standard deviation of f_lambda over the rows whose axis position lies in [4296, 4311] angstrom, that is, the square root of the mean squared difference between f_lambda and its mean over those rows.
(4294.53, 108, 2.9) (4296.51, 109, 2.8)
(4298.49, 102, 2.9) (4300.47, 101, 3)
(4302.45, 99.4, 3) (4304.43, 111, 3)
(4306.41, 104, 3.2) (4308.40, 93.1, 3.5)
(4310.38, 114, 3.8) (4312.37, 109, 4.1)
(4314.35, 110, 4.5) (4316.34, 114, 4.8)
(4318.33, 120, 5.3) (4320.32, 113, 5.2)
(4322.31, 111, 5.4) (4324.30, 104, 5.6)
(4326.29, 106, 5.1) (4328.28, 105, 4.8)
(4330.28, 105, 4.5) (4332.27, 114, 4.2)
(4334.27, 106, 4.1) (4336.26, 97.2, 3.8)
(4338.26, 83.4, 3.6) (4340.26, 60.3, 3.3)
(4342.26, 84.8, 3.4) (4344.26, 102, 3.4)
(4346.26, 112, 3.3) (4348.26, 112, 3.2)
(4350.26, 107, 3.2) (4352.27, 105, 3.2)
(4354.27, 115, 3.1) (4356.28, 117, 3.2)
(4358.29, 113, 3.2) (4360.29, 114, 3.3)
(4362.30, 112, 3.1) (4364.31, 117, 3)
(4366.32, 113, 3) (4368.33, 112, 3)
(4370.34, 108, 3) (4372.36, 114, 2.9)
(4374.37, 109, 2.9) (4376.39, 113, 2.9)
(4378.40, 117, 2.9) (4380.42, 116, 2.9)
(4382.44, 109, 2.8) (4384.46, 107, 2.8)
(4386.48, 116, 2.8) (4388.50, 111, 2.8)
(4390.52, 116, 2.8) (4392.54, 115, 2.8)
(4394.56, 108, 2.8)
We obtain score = 6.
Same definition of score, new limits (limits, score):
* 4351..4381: 3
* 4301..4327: 7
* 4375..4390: 4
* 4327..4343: 16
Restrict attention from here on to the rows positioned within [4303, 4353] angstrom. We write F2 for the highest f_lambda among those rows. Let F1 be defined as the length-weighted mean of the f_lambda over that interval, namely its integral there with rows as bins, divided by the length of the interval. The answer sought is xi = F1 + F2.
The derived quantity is 224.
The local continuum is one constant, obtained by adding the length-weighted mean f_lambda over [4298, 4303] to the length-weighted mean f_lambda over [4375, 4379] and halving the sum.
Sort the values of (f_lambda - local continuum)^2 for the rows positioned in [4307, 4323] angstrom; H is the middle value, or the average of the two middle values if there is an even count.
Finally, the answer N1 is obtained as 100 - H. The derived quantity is 64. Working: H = 36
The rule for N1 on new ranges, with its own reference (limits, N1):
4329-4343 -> -7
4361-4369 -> 75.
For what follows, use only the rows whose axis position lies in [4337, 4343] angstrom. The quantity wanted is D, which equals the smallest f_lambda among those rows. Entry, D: 60.3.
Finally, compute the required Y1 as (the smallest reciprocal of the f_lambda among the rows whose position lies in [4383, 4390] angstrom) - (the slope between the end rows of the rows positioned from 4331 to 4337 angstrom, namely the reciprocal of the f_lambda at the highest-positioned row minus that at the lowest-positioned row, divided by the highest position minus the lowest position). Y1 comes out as 0.0082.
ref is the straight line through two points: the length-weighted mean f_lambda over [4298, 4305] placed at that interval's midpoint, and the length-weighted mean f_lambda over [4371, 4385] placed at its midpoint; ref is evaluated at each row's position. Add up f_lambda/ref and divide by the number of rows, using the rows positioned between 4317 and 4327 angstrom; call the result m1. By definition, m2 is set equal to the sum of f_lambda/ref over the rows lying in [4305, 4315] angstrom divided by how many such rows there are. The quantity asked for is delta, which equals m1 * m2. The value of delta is 1.07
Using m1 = 1.05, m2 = 1.02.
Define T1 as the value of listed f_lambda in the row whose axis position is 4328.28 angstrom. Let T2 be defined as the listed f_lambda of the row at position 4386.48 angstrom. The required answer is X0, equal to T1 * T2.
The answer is 12180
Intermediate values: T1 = 105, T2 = 116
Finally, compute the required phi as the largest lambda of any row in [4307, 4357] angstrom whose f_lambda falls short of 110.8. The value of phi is 4352.27 angstrom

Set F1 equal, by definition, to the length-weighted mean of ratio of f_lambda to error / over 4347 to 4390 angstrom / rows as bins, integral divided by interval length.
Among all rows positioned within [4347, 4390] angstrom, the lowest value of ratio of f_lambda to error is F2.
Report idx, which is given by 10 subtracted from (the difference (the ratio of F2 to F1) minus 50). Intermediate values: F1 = 37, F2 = 33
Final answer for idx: -59.1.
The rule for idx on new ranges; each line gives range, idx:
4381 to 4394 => -59.0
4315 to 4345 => -59.2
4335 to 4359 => -59.4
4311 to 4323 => -59.1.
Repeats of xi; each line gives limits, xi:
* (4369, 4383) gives 229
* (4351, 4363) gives 230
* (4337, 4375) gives 223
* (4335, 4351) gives 207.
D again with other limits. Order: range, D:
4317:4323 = 111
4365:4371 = 108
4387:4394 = 111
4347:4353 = 105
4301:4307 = 99.4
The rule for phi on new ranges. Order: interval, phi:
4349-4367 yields 4352.27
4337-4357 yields 4352.27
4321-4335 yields 4334.27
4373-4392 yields 4384.46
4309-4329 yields 4328.28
